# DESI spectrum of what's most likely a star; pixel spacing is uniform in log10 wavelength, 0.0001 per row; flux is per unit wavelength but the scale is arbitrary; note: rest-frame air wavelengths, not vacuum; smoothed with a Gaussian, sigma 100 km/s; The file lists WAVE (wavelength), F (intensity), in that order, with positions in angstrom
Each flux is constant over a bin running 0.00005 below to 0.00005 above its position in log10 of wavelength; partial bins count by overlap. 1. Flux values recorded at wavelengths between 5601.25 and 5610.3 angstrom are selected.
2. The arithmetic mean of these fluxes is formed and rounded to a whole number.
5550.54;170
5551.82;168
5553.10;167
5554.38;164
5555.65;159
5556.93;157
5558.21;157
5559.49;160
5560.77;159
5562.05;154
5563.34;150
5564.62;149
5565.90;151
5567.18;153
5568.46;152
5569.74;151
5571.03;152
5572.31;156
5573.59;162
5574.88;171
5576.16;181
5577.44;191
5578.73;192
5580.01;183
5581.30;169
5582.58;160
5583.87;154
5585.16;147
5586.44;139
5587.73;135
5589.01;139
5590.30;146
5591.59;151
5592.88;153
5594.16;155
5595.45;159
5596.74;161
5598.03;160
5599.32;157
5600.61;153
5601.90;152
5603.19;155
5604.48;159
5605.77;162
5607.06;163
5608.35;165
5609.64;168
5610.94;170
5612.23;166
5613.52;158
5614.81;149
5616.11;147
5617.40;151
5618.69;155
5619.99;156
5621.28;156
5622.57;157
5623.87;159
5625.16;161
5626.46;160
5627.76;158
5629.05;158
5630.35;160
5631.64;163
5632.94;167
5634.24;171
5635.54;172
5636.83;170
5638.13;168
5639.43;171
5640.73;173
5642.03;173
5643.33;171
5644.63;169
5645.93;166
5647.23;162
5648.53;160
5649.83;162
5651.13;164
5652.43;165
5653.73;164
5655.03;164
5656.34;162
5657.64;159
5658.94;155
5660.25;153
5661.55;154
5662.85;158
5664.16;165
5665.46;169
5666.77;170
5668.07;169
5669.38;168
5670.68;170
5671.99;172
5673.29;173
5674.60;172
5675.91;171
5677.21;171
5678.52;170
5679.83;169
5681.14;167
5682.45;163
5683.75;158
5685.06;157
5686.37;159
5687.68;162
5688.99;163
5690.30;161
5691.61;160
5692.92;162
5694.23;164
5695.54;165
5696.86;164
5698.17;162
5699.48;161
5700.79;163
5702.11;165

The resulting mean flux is 161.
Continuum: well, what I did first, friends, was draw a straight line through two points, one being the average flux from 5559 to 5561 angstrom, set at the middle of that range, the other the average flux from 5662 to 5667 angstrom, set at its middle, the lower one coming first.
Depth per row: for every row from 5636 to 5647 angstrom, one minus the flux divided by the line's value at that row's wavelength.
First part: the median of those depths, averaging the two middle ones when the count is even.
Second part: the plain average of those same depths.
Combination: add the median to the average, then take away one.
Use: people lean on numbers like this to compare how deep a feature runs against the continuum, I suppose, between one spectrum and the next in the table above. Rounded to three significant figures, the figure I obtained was -1.08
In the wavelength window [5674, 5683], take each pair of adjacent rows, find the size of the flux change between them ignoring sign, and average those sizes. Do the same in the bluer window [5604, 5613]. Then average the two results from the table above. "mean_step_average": 2.0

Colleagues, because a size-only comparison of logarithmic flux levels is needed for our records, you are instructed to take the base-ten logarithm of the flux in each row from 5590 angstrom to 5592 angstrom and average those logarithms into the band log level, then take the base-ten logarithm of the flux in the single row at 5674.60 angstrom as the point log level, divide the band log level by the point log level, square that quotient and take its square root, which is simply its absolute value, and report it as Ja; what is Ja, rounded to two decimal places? 0.97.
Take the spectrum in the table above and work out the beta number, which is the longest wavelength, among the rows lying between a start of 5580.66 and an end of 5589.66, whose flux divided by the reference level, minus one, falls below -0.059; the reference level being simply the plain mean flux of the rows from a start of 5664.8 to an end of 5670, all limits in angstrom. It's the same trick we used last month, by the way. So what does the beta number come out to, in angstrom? 5589.01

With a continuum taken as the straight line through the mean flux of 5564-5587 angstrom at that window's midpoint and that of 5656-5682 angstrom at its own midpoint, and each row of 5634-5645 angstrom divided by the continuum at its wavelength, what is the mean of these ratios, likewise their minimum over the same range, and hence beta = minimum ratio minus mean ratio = -0.017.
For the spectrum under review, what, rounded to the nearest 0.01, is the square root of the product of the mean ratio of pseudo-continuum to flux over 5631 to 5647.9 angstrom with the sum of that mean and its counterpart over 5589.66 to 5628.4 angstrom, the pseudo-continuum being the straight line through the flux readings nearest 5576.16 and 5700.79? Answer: 1.48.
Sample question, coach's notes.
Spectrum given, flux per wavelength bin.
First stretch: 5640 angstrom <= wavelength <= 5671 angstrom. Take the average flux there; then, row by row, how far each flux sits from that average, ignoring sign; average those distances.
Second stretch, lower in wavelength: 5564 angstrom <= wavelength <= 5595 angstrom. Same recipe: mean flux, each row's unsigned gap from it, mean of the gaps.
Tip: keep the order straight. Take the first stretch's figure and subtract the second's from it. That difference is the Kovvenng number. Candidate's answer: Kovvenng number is -7.5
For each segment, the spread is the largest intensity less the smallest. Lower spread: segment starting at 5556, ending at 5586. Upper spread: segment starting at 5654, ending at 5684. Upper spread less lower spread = -25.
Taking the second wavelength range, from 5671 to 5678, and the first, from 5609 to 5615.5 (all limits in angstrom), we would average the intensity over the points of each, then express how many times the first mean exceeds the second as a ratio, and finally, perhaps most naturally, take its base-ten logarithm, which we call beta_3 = -0.025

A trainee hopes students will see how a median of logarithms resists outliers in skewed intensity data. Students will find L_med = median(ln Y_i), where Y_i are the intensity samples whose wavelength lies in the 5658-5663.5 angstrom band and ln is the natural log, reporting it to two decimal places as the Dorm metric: 5.04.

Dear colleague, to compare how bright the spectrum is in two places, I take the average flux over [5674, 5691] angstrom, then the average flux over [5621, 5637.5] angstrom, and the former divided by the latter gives 1.01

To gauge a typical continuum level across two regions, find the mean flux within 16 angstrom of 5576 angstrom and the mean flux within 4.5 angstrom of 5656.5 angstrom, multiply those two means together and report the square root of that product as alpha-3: 159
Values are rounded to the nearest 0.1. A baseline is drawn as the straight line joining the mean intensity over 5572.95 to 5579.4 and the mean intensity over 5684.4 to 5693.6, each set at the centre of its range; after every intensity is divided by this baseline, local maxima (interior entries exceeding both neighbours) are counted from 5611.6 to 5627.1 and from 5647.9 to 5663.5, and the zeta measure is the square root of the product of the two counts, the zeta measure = 1.4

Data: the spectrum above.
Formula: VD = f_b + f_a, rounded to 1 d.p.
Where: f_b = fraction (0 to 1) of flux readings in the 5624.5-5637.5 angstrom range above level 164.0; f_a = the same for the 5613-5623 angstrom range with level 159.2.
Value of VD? 0.4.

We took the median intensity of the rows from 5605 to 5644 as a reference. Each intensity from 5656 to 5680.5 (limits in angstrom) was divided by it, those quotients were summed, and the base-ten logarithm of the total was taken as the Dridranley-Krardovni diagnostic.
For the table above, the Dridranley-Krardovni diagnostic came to 1.3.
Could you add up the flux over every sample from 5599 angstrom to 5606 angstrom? 938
